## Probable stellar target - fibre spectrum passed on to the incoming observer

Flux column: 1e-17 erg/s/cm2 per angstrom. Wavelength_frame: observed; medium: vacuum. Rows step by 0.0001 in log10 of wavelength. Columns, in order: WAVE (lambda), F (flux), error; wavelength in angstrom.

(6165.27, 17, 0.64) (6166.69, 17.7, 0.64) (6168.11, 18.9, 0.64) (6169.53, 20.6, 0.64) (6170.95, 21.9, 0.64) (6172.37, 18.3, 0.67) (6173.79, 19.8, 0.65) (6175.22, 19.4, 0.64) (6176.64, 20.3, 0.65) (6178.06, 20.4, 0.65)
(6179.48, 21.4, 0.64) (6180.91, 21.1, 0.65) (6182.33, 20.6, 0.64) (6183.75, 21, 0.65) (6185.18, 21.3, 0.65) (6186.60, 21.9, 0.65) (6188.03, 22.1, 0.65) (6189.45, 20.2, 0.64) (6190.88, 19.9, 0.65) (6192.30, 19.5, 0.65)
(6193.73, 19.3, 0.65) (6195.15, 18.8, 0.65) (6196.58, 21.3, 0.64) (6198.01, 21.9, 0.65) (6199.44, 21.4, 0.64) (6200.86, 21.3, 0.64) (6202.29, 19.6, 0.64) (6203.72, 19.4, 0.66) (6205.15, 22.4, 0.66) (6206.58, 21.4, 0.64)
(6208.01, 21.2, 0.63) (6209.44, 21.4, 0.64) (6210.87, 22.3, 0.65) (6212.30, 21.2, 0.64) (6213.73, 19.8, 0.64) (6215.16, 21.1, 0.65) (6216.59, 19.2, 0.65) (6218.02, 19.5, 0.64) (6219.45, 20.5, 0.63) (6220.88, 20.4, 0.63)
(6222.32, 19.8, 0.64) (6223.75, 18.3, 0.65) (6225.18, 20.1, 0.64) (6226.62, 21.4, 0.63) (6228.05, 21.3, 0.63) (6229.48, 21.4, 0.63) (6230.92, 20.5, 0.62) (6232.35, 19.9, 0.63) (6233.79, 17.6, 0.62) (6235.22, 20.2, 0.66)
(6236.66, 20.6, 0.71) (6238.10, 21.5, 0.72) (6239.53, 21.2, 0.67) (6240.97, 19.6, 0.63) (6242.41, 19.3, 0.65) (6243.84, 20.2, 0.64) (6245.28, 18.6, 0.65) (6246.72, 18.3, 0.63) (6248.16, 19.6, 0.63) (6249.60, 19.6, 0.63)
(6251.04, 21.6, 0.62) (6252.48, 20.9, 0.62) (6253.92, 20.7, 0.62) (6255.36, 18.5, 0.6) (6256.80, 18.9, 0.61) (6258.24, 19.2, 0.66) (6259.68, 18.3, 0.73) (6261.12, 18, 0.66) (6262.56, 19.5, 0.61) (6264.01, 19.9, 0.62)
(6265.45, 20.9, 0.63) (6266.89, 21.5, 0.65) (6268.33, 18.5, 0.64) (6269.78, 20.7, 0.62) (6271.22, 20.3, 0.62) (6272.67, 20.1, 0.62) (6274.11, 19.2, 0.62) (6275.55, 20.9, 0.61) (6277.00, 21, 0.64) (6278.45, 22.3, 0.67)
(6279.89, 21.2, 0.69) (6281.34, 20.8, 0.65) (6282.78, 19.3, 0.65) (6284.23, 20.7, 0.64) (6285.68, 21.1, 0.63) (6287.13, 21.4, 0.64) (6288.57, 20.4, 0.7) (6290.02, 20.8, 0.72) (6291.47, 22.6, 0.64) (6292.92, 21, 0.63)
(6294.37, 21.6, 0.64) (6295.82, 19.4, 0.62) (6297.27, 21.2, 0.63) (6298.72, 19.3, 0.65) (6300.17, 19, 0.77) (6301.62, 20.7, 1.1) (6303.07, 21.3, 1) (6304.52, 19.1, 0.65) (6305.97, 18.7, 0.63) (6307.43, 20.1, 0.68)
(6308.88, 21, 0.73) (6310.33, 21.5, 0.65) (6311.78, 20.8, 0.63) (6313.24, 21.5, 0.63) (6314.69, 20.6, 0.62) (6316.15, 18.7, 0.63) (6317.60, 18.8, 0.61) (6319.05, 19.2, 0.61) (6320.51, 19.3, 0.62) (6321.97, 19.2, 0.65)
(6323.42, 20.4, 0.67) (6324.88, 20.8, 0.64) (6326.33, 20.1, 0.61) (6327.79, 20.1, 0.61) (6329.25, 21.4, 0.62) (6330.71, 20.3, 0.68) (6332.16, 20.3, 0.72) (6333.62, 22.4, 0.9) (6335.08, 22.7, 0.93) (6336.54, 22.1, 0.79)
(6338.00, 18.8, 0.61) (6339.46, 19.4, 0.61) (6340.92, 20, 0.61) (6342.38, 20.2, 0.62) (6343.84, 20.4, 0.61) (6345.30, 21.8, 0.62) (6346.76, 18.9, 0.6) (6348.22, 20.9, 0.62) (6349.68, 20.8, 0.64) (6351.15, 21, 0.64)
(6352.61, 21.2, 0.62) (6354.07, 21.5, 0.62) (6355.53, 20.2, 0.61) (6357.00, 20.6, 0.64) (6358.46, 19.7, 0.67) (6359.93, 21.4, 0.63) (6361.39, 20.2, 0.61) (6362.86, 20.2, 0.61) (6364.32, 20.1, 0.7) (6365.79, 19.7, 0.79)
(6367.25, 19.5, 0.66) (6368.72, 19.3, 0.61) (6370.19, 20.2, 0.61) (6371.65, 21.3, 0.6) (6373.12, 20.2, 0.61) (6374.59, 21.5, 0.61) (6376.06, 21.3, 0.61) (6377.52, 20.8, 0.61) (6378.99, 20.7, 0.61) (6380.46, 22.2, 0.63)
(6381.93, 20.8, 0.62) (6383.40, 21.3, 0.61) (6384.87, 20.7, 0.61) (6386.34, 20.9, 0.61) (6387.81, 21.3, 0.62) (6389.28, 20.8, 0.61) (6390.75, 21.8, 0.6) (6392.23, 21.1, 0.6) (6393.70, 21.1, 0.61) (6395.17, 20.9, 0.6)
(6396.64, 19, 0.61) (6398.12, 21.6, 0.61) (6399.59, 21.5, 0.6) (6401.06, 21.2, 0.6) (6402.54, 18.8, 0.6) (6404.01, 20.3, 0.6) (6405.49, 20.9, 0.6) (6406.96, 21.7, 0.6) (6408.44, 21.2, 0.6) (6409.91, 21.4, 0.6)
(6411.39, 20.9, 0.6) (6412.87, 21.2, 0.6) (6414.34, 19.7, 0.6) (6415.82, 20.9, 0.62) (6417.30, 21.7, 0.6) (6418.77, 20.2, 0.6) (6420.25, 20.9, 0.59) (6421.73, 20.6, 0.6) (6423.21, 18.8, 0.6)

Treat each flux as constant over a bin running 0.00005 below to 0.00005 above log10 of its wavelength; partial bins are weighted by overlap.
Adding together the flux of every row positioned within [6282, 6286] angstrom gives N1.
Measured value 61.1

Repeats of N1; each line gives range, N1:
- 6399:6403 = 61.5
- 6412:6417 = 61.8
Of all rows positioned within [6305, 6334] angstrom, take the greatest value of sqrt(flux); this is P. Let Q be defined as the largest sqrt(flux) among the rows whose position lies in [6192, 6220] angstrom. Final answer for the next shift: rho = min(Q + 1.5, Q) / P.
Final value 1.00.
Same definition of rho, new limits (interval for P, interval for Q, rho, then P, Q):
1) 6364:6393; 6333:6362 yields 1.01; 4.71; 4.76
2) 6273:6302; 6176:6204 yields 0.99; 4.75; 4.70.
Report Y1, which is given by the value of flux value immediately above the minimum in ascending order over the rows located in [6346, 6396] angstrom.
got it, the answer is 19.3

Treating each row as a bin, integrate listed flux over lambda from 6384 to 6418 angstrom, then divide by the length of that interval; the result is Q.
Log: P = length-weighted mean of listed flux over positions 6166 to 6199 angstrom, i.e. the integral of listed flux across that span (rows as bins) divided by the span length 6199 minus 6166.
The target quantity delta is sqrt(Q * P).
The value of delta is 20.61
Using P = 20.34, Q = 20.9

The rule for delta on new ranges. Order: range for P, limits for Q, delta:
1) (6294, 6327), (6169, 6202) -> 20.33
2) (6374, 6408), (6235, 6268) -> 20.39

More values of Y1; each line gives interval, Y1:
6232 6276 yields 18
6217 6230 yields 19.5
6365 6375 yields 19.5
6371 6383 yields 20.7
